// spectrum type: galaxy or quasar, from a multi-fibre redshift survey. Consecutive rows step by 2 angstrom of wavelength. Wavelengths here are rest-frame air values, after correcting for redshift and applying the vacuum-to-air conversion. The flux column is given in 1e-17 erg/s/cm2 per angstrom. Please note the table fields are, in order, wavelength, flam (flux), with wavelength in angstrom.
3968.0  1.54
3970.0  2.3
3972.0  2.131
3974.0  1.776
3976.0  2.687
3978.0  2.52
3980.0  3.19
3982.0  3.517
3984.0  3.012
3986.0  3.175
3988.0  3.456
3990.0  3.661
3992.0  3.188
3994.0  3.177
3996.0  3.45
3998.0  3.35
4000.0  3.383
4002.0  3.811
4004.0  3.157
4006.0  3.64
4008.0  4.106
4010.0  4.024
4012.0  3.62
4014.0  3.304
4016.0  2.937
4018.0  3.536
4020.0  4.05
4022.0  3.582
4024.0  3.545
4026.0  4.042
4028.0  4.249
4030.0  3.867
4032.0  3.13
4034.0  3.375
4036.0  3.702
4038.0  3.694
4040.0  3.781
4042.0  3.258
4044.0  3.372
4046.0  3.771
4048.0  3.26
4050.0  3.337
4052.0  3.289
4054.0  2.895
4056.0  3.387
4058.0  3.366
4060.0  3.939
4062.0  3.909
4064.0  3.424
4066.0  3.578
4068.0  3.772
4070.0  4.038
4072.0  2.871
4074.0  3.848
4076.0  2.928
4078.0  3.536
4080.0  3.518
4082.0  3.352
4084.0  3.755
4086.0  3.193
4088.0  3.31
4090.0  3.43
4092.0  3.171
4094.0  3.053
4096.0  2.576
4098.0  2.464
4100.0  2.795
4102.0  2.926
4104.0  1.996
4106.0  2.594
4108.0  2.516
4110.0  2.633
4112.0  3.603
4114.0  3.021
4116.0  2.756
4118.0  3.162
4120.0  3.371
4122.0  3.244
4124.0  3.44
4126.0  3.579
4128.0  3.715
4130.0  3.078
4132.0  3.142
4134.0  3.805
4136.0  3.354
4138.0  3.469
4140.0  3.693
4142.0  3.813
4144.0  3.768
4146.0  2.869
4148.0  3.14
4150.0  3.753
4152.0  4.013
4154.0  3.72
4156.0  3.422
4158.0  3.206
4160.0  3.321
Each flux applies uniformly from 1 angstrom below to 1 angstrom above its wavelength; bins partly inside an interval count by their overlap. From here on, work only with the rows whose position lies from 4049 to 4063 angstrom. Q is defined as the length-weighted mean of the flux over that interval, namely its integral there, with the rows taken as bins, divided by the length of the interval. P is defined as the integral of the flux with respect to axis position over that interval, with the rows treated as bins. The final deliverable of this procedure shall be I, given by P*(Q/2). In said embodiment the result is 83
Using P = 48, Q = 3.45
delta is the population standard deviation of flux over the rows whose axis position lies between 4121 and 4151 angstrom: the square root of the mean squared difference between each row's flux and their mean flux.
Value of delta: 0.30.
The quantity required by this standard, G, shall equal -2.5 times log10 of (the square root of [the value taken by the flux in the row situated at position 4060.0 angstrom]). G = -0.74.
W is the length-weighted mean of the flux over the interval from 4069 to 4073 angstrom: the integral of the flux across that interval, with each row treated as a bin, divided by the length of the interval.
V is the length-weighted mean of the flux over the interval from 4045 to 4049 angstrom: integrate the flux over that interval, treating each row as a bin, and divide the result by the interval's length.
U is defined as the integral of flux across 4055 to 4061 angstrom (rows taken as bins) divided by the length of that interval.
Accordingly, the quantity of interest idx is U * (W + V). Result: 25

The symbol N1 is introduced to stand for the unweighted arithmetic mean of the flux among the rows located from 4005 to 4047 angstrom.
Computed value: 3.65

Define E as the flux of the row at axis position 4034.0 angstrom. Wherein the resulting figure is 3.375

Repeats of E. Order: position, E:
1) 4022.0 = 3.582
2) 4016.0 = 2.937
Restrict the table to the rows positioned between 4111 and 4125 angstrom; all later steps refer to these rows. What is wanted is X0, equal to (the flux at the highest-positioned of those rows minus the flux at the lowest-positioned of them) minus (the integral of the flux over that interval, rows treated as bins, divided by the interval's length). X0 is -3.4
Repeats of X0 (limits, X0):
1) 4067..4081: -3.8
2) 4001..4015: -4.2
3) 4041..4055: -3.7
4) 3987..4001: -3.5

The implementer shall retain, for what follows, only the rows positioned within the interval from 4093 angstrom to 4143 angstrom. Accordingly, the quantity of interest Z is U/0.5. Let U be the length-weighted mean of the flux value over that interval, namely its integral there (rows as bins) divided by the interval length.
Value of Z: 6.2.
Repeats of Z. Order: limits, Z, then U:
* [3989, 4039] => 7.2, 3.6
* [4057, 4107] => 6.5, 3.3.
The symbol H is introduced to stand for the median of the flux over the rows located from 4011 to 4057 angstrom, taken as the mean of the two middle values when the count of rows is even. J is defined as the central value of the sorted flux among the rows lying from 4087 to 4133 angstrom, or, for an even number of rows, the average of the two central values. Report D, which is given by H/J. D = 1.15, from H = 3.54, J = 3.08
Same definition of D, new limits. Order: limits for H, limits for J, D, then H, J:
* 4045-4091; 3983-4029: 0.97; 3.42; 3.54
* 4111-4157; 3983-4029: 0.97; 3.44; 3.54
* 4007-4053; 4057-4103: 1.06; 3.58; 3.37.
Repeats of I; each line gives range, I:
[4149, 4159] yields 66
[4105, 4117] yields 49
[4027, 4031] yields 33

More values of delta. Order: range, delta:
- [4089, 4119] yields 0.40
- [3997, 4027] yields 0.34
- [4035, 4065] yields 0.28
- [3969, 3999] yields 0.54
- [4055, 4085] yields 0.33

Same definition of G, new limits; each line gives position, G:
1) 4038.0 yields -0.71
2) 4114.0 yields -0.60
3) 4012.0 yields -0.70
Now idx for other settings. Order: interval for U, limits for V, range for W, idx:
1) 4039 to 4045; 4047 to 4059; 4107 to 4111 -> 20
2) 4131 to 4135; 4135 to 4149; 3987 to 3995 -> 24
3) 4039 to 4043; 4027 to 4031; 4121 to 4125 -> 26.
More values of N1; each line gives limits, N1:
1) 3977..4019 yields 3.39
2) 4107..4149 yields 3.29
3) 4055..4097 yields 3.43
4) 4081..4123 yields 3.00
